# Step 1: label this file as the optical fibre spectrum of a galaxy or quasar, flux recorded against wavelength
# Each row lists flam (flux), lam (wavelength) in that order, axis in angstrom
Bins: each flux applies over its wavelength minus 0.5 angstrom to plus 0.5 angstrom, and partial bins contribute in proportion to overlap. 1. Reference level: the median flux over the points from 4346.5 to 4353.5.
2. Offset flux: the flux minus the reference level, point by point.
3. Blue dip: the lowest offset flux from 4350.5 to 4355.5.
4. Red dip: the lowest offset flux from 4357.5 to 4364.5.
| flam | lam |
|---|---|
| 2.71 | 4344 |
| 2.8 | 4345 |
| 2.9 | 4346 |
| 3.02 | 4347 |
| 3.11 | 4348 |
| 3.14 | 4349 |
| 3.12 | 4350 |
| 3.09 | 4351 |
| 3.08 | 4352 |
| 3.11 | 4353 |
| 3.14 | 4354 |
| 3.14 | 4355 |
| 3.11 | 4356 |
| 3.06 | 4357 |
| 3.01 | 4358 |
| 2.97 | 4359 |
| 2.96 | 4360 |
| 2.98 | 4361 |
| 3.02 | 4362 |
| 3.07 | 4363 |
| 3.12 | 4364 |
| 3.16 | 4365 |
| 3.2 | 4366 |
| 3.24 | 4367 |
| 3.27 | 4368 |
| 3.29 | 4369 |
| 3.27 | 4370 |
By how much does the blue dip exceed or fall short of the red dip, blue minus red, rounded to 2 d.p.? 0.12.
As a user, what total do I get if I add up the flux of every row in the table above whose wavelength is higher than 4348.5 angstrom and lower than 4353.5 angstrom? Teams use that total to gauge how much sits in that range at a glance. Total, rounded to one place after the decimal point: 15.5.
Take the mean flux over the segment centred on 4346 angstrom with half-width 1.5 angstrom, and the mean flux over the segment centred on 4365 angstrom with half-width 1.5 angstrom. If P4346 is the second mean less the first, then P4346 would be 0.25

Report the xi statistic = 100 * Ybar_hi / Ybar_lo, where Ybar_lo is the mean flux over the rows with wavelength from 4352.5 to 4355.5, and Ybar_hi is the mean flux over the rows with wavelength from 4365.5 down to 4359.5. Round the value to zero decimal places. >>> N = 97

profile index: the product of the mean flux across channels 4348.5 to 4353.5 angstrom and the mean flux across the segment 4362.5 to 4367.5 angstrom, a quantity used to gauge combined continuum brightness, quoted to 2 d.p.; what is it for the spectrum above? 9.82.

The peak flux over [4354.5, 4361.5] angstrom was 3.14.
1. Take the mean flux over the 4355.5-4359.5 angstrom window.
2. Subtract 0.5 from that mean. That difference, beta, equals 2.54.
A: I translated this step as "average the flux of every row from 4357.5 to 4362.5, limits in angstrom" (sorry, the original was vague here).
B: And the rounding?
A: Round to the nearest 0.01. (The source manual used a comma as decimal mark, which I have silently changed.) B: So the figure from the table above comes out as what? 2.99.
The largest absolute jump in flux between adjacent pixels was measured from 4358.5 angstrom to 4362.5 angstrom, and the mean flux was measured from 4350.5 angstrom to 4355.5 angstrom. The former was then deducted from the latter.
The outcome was 3.07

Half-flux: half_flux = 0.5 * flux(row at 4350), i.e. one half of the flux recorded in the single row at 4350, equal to 1.56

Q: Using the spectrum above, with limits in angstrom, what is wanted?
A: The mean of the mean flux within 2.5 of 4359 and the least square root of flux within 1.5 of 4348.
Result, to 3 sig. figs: 2.37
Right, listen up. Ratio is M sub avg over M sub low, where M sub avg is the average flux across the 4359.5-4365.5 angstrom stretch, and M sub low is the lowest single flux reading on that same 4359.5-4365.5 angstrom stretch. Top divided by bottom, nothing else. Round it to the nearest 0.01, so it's 1.03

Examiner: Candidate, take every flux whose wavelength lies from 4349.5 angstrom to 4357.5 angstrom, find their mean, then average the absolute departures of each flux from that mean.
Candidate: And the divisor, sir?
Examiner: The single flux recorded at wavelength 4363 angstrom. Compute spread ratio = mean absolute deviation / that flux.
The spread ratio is 0.007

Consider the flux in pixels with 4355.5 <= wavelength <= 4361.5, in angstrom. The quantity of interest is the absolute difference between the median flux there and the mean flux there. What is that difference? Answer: 0.020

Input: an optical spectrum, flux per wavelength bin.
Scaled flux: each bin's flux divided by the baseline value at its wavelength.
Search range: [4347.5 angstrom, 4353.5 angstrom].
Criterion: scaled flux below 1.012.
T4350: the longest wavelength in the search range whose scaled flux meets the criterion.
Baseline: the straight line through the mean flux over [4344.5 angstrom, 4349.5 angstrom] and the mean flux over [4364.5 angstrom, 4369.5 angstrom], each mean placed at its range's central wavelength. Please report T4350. 4352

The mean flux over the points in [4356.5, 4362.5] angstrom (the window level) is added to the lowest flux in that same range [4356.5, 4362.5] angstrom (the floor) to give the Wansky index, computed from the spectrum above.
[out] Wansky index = 5.96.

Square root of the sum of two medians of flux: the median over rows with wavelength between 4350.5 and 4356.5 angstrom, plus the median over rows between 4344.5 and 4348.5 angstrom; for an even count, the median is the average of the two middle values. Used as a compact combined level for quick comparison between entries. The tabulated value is 2.46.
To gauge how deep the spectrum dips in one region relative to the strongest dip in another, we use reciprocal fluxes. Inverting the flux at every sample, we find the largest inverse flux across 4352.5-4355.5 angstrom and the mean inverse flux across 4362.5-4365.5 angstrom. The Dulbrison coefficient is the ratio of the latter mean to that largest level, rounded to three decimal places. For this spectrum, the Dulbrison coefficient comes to 0.998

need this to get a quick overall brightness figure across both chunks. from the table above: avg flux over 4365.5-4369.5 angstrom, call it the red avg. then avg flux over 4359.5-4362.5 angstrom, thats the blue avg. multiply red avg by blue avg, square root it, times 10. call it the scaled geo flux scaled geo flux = 31.2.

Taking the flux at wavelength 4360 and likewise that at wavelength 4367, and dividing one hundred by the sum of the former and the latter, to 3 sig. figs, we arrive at 16.1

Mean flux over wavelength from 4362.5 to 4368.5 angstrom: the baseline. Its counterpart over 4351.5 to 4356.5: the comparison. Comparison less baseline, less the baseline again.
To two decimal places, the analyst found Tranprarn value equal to -3.24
